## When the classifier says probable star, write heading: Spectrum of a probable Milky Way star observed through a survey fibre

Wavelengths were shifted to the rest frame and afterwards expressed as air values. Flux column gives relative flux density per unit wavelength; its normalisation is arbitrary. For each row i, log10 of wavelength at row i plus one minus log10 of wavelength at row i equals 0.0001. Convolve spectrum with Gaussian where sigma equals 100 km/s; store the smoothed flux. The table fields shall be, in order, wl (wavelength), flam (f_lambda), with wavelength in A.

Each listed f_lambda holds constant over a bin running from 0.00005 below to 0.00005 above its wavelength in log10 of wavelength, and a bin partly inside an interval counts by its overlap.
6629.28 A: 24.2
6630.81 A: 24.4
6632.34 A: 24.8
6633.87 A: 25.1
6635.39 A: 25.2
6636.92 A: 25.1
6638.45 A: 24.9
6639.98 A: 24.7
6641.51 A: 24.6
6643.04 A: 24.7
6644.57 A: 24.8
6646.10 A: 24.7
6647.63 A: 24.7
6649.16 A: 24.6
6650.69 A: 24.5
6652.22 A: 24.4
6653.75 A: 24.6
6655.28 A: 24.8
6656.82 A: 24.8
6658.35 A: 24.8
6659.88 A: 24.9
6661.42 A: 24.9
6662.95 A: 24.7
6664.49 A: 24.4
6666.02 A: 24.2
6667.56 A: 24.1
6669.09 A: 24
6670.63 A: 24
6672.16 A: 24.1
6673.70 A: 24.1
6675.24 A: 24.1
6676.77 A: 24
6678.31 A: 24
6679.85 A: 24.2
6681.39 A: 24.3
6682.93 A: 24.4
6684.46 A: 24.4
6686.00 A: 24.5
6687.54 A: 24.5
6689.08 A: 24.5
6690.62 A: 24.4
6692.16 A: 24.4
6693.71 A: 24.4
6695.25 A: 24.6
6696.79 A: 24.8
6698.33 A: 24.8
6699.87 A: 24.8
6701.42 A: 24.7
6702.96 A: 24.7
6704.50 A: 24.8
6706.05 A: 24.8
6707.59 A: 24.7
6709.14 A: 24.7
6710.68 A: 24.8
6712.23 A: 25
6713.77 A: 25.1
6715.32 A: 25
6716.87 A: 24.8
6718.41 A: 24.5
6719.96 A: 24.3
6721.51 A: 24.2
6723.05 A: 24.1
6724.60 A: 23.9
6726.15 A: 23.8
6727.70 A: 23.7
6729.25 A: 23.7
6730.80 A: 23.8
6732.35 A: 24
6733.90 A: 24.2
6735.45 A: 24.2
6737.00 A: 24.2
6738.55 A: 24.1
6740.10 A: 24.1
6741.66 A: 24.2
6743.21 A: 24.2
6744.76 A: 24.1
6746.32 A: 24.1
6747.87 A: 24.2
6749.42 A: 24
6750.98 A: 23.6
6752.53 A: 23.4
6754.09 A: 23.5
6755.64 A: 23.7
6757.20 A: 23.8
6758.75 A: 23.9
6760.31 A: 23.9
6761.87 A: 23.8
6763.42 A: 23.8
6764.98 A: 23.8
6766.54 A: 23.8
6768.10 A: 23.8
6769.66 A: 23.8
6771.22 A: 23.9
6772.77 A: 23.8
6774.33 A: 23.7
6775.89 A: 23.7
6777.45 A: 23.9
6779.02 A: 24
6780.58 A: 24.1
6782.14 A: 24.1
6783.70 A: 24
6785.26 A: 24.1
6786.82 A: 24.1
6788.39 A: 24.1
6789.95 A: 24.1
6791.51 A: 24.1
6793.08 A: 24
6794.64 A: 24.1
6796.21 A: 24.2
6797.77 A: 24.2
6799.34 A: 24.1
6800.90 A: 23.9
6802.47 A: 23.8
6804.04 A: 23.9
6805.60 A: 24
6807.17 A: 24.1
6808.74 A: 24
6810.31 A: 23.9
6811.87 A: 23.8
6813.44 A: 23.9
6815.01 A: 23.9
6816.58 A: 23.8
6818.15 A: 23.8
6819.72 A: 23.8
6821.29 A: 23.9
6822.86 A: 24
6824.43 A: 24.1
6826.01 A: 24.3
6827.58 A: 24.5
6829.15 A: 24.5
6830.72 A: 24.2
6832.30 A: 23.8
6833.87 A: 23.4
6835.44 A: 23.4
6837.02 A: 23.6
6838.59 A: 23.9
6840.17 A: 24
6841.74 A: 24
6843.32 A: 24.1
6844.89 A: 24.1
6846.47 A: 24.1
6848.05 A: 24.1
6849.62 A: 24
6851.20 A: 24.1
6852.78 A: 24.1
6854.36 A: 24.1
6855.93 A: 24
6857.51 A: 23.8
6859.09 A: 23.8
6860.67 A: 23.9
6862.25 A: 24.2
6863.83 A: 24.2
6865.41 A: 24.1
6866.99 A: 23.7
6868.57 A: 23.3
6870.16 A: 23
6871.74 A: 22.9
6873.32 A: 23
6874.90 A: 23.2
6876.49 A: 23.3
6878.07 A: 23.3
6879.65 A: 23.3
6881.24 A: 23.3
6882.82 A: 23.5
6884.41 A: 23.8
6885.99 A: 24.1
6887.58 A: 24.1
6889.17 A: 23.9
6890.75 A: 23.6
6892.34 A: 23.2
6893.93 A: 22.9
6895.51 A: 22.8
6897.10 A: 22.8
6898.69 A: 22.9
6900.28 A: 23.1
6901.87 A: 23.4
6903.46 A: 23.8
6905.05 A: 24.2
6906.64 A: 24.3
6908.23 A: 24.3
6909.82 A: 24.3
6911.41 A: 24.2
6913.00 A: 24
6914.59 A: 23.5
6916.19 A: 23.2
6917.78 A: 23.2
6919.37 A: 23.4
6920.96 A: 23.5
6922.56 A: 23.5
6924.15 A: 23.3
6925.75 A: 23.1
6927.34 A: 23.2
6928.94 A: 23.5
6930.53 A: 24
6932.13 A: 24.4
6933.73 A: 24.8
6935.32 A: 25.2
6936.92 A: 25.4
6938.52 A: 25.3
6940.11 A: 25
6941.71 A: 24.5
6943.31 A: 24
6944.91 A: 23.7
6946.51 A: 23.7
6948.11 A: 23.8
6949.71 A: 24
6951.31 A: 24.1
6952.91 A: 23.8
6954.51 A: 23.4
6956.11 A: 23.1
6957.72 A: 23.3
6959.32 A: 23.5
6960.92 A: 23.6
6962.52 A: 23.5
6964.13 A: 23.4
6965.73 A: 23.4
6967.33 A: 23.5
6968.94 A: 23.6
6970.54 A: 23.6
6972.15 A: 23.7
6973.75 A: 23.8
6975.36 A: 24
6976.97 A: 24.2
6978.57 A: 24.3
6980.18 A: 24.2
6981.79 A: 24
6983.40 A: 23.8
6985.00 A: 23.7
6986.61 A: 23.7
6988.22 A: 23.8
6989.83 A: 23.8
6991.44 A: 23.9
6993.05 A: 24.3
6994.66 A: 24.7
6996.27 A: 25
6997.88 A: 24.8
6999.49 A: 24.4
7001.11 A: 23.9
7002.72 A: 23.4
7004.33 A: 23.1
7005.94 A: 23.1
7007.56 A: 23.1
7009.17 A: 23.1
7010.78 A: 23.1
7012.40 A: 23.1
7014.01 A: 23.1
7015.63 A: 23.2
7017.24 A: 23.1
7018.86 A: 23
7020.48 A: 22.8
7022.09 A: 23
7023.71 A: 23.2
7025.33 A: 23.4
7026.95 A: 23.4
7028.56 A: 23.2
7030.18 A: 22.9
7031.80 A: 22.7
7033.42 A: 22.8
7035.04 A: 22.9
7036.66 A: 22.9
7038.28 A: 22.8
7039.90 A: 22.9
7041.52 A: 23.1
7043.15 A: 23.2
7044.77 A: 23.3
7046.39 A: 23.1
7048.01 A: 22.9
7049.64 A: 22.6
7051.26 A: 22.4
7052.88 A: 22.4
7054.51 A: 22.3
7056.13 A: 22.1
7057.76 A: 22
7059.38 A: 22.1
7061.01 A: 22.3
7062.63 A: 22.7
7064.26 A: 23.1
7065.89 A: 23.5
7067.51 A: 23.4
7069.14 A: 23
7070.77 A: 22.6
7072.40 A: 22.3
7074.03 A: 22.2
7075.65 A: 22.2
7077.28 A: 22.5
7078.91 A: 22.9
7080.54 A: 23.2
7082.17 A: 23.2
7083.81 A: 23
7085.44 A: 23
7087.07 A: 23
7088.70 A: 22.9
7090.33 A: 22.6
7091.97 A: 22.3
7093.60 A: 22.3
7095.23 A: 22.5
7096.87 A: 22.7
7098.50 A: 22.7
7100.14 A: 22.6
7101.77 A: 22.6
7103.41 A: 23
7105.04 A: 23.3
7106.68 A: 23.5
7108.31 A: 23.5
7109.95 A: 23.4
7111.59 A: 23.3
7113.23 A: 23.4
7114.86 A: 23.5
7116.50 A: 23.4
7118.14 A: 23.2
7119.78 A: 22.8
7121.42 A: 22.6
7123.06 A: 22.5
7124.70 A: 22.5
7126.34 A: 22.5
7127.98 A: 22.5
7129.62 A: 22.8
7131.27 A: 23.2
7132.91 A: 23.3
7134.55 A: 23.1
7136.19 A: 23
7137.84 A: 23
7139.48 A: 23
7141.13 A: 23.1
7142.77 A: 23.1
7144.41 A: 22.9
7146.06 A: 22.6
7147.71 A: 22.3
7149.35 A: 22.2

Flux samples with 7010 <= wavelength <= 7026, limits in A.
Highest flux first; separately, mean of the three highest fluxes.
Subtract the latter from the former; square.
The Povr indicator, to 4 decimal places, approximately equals 0.0178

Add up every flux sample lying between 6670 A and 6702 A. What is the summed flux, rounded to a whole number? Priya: 512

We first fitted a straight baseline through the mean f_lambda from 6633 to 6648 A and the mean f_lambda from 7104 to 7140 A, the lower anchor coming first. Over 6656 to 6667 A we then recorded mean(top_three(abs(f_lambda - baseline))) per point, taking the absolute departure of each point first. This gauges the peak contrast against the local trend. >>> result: 0.35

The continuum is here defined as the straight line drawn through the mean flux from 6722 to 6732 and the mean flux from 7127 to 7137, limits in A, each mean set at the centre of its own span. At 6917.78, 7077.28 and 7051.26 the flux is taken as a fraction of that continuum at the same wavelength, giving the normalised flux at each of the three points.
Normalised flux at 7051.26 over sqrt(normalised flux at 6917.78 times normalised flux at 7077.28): 0.99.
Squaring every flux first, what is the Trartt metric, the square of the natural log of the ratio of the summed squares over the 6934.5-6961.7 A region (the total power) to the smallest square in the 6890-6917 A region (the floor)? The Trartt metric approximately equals 8.7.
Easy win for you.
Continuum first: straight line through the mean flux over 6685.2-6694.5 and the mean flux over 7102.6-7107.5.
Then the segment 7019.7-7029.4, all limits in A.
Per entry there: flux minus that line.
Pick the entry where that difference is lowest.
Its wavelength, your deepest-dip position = 7020.48 A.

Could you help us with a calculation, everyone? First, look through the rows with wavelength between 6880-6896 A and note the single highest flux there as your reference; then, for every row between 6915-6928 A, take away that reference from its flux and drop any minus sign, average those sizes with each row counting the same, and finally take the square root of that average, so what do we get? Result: 0.89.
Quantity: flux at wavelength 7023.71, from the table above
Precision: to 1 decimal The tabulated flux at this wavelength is 23.2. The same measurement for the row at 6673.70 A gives 24.1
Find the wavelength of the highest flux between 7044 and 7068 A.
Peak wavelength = 7065.89 A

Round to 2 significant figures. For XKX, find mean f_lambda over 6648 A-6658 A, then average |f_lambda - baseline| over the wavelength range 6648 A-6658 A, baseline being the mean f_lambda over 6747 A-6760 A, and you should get 0.85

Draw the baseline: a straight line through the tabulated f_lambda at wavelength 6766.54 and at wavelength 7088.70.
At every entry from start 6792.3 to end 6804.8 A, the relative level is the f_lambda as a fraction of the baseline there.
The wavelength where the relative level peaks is 6797.77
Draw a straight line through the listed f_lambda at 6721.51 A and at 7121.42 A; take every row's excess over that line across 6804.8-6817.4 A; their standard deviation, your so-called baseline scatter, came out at 0.09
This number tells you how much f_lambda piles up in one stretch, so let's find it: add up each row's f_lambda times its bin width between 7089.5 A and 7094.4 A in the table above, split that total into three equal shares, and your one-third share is 36.6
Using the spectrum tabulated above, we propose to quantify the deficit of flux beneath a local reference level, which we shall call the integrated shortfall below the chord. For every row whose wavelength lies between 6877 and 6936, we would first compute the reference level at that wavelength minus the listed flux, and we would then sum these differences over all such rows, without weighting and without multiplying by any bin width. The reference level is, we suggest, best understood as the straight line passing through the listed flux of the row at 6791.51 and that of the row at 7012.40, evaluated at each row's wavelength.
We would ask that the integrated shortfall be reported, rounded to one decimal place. -2.5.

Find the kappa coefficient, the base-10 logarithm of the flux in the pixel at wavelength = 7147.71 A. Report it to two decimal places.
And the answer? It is 1.35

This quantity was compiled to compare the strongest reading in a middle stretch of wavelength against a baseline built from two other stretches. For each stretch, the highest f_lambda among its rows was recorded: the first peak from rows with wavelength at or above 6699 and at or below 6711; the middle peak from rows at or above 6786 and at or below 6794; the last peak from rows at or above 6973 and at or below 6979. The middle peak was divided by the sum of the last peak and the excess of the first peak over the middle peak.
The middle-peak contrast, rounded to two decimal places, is 0.96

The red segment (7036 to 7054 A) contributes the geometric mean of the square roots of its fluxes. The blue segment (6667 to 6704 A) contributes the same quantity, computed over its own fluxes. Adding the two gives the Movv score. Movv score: 9.72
